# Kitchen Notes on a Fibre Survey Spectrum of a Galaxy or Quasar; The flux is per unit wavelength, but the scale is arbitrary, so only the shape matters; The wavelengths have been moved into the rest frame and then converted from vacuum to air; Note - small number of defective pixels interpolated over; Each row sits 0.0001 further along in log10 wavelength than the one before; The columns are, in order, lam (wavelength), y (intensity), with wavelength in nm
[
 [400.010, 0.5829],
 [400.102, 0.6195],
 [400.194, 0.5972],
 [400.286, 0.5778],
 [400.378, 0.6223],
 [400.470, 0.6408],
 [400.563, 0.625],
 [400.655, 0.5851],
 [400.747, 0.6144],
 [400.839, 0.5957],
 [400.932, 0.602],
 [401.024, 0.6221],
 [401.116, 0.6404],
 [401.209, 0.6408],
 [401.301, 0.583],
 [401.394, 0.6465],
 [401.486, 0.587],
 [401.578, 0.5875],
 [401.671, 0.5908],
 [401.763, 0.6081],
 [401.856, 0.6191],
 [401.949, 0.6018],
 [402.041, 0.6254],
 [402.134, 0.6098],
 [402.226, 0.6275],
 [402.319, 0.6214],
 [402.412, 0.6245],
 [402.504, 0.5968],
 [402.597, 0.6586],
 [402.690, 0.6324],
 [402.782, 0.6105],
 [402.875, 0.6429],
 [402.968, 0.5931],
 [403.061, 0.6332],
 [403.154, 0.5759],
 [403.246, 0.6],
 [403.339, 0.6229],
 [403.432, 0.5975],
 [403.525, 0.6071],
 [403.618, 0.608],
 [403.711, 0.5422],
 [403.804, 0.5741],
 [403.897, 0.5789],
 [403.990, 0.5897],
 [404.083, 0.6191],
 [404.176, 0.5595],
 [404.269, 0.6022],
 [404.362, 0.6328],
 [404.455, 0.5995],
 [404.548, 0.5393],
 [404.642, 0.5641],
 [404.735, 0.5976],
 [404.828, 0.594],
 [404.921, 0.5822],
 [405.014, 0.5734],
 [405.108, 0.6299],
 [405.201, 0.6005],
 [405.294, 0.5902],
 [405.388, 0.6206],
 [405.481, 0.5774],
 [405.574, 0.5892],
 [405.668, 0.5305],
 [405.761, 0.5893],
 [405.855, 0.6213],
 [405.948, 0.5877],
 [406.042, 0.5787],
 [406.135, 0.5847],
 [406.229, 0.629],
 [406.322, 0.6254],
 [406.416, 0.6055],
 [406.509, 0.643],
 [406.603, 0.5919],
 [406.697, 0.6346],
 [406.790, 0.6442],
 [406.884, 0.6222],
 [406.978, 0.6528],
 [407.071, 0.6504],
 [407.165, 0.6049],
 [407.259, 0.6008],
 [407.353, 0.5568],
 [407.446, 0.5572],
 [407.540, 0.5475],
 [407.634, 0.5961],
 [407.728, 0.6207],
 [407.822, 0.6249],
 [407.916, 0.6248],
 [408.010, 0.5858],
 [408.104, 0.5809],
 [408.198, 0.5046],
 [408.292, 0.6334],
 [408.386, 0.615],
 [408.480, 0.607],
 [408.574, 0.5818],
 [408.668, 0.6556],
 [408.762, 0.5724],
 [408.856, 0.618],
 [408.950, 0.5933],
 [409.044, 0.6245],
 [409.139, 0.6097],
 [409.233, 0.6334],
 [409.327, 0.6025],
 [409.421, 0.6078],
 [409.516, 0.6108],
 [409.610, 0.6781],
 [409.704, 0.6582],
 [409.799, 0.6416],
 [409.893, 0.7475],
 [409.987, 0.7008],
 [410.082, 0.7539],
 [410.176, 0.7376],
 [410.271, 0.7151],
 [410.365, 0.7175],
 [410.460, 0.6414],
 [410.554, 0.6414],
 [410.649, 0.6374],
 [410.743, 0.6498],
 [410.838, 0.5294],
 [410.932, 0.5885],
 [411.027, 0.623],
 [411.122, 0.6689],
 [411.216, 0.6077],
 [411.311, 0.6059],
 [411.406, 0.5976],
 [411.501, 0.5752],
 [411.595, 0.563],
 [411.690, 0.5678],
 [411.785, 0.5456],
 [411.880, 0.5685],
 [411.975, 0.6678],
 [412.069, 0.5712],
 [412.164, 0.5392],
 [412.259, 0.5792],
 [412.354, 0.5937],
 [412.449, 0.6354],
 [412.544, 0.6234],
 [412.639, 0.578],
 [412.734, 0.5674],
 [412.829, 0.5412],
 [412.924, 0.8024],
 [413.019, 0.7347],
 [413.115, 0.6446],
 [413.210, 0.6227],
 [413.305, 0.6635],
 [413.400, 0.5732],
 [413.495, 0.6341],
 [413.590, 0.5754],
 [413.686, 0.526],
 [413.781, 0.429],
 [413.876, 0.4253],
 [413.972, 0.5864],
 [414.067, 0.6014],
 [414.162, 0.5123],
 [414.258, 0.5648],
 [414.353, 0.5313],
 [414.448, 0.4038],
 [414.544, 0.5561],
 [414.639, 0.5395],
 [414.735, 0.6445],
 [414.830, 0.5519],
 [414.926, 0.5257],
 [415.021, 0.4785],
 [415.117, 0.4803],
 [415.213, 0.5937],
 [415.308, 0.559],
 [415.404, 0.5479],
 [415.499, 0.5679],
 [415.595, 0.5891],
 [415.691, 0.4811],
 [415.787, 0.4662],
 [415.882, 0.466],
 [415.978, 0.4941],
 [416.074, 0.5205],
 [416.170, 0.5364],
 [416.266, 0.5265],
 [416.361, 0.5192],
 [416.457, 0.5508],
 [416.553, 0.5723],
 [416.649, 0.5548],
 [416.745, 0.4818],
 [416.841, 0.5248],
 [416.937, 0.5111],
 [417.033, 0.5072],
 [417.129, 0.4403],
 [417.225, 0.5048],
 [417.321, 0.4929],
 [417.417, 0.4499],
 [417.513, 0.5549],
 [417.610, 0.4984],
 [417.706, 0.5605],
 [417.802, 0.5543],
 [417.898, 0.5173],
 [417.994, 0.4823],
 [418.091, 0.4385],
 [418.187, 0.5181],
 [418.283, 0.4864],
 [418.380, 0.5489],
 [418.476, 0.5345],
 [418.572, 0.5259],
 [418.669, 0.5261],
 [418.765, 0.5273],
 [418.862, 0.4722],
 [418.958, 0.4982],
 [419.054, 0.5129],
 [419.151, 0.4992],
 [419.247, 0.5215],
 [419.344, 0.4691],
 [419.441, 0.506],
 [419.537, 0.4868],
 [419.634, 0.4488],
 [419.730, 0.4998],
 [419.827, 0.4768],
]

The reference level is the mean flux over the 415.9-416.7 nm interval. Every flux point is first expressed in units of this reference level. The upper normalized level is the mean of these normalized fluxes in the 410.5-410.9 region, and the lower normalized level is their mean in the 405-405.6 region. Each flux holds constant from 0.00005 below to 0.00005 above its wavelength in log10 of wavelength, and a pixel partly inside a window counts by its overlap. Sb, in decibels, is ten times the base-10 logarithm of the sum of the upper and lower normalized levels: 3.6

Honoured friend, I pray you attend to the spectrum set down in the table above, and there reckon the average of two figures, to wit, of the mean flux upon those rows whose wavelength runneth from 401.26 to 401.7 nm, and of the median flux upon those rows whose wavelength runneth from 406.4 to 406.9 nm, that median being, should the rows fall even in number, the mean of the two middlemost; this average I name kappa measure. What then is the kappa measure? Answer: 0.61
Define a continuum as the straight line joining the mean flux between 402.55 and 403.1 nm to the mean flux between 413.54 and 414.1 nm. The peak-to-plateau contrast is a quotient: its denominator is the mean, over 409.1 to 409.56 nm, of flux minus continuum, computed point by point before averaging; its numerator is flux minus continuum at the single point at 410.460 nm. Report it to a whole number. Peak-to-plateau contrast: 2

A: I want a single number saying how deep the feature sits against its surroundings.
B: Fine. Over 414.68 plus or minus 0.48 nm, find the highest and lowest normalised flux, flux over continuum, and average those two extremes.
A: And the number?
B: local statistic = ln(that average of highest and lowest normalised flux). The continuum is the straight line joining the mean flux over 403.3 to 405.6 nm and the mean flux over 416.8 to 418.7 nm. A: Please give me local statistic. -0.01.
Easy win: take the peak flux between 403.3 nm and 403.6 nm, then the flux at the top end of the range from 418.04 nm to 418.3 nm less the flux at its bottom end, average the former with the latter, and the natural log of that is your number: -1.09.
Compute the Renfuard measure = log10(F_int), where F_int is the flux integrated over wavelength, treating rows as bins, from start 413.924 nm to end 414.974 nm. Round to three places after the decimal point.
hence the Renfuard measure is -0.241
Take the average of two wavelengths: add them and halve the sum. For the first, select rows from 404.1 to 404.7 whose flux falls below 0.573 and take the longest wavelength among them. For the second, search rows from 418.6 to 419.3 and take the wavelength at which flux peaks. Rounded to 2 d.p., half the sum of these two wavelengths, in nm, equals 411.70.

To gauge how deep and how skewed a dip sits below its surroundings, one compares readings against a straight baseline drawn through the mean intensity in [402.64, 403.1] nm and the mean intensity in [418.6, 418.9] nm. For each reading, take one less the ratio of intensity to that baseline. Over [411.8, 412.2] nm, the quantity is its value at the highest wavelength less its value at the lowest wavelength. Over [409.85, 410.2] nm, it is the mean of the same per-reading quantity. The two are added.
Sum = -0.24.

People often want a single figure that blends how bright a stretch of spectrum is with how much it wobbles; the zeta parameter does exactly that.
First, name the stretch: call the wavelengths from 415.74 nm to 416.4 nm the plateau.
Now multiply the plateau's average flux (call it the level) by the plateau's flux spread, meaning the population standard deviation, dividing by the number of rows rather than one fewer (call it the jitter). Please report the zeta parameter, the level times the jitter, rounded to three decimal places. 0.014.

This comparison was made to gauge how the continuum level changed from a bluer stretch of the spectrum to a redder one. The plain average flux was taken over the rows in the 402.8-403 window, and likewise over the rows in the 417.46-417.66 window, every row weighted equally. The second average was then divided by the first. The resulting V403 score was 0.85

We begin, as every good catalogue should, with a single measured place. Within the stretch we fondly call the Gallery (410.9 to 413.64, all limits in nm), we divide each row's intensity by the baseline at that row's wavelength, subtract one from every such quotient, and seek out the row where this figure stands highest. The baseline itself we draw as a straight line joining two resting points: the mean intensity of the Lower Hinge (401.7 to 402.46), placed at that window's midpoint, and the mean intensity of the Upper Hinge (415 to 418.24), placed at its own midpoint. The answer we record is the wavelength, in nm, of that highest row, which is 412.924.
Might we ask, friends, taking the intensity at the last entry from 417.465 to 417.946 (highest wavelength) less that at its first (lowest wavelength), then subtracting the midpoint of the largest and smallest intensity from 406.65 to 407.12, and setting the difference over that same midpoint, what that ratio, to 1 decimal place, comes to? -1.1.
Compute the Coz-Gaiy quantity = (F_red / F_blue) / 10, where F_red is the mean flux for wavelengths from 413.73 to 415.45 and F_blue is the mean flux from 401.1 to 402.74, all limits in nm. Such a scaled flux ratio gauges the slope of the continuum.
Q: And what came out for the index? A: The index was 0.086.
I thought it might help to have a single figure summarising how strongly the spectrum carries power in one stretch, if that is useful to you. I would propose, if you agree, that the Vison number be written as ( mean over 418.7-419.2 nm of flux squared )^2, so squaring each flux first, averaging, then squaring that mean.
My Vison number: 0.06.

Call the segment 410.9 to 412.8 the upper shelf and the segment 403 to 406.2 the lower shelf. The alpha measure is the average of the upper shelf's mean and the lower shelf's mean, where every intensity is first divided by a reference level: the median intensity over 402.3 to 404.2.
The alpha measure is 0.975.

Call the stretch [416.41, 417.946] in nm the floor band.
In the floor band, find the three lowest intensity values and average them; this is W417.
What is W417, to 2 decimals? 0.46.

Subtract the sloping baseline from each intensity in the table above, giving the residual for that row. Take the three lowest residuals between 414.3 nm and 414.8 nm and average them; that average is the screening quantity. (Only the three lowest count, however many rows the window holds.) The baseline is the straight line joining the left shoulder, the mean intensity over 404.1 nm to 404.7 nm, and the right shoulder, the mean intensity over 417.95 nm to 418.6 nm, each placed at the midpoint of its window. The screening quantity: -0.035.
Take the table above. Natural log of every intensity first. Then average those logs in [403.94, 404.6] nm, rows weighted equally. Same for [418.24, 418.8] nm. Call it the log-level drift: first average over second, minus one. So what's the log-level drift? -0.2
